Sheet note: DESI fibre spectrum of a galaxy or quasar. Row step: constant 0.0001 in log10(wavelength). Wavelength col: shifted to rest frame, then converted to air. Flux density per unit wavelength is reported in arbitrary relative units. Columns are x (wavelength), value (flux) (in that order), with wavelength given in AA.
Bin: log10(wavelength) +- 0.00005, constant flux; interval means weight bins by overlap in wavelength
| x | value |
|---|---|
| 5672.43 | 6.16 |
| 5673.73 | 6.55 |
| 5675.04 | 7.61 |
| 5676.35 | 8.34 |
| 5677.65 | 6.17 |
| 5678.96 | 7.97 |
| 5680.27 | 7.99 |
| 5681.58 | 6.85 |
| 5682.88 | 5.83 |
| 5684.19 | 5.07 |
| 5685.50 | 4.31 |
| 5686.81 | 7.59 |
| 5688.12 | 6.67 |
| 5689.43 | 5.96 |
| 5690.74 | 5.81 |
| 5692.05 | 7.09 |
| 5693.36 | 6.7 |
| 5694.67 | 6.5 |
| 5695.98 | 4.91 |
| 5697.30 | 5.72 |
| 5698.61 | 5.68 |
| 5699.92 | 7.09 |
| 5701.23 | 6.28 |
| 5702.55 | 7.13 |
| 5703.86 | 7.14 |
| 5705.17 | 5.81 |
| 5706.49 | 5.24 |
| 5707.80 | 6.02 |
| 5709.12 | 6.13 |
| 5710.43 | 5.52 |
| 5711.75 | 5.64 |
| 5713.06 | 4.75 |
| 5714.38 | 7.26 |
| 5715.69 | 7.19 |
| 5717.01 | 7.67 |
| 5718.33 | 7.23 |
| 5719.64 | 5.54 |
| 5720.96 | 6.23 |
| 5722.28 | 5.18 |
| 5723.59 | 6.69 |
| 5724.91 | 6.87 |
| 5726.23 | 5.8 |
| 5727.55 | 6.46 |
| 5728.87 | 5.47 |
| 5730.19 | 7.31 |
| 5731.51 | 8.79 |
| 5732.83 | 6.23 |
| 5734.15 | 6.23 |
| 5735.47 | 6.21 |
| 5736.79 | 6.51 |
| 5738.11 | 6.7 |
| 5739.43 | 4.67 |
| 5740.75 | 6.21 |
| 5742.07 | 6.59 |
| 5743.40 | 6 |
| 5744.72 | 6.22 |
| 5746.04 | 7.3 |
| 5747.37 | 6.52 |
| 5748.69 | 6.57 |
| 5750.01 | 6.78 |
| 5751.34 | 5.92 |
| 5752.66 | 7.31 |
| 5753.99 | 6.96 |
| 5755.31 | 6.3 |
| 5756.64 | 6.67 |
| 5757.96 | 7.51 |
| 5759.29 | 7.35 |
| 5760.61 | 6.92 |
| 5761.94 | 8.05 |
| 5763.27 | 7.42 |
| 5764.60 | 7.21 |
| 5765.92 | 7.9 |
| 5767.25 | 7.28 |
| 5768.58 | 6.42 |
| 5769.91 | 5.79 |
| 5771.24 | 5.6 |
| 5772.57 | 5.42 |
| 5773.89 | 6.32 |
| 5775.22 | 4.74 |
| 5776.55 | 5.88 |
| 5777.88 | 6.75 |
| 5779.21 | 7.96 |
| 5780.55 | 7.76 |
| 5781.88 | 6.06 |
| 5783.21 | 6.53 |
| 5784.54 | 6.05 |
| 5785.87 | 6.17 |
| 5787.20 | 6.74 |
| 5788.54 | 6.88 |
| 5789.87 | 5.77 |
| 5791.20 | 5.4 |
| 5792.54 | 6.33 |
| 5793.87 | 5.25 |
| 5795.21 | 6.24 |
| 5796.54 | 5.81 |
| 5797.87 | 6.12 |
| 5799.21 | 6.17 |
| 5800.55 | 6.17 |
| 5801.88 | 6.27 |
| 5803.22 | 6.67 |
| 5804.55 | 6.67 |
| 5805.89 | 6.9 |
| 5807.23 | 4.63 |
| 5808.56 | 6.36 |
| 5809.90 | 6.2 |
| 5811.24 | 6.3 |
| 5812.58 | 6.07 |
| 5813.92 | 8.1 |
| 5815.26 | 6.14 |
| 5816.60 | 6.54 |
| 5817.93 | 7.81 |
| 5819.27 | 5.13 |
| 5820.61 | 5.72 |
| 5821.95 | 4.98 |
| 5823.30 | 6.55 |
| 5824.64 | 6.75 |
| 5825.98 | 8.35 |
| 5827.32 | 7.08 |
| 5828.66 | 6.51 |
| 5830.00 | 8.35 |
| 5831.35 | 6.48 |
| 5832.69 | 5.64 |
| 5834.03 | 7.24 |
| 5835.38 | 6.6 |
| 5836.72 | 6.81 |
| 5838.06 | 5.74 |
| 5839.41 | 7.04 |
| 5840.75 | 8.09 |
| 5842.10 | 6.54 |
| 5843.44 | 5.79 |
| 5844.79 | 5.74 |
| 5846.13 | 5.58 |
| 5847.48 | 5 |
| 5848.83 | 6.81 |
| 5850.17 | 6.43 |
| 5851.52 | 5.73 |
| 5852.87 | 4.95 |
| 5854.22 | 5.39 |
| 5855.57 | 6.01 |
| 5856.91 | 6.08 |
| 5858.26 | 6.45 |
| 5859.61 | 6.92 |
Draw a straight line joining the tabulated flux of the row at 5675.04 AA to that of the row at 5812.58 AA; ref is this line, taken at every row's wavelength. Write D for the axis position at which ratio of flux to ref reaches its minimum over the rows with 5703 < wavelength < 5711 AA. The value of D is 5706.49 AA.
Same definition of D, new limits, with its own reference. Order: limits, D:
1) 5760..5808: 5775.22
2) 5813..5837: 5821.95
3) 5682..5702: 5685.50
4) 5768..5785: 5775.22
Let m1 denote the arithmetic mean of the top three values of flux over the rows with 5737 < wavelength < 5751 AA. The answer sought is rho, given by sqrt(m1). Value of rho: 2.63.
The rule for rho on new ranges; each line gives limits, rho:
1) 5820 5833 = 2.82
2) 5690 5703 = 2.67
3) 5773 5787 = 2.74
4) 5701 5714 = 2.62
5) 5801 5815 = 2.69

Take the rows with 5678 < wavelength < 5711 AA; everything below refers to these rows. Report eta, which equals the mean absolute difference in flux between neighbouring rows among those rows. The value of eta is 0.81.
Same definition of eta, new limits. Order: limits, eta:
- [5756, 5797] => 0.70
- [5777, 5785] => 0.81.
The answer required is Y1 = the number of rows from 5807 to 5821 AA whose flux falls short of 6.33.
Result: 7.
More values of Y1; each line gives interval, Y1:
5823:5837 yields 1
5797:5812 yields 7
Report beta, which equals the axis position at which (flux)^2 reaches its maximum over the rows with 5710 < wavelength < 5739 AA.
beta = 5731.51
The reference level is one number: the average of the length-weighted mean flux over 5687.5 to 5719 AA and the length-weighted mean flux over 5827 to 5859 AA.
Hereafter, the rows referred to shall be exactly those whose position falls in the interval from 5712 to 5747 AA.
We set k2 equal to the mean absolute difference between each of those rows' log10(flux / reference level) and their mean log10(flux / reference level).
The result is 0.047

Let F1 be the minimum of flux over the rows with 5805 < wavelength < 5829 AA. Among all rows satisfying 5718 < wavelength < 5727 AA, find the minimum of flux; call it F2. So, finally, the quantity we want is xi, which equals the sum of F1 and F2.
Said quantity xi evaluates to 9.8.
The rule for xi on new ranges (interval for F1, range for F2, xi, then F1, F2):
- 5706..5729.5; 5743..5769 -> 10.7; 4.75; 5.92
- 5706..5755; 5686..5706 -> 9.6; 4.67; 4.91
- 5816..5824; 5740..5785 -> 9.7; 4.98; 4.74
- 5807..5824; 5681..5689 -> 8.9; 4.63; 4.31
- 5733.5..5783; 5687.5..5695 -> 10.5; 4.67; 5.81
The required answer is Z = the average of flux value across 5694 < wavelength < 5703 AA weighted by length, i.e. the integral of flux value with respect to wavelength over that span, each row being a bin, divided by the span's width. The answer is 6.16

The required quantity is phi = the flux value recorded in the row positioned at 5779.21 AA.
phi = 7.96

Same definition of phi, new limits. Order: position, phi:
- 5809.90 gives 6.2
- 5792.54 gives 6.33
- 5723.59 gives 6.69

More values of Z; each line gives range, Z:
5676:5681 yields 7.56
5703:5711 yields 6.01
